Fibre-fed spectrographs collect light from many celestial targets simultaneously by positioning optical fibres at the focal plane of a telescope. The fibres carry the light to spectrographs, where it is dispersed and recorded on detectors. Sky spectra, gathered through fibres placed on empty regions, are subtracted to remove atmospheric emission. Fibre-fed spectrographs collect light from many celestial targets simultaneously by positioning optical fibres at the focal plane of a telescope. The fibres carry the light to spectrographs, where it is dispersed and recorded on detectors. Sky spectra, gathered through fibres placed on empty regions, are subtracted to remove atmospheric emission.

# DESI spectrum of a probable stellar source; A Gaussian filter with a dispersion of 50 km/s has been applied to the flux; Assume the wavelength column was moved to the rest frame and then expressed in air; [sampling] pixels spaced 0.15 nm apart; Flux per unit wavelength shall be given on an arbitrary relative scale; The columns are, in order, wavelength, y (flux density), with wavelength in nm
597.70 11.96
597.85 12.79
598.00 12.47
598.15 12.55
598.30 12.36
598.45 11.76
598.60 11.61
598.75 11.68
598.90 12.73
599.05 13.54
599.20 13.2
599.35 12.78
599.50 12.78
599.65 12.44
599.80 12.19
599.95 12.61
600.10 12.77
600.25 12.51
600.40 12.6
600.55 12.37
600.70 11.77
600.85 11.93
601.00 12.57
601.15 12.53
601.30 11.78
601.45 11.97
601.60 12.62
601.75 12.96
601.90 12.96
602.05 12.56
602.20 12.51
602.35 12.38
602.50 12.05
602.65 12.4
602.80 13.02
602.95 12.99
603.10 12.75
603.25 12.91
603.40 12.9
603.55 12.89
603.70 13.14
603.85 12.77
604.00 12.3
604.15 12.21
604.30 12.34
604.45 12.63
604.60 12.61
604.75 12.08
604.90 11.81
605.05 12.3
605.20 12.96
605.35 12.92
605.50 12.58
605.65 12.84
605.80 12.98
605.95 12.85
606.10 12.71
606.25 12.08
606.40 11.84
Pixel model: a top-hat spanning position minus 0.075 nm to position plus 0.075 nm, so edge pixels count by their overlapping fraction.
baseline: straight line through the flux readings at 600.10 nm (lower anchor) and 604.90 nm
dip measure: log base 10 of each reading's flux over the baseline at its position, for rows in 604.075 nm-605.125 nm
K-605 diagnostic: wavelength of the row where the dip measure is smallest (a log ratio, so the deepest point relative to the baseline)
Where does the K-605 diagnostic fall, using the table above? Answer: 604.90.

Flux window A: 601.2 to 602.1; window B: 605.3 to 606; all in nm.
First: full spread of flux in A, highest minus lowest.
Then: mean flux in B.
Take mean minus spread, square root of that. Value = 3.41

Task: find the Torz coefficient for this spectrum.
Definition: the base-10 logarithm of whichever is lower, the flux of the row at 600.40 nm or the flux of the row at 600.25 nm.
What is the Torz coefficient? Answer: 1.097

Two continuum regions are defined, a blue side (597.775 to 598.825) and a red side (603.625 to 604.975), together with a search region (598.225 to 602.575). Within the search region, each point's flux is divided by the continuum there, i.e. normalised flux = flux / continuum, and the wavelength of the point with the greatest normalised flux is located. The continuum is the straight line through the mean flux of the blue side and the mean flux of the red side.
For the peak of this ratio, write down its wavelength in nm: 599.05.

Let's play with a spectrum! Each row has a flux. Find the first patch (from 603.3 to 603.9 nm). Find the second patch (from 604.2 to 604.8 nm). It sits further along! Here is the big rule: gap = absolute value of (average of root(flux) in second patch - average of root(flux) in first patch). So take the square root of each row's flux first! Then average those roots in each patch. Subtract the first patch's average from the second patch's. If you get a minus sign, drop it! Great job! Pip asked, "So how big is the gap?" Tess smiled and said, 0.072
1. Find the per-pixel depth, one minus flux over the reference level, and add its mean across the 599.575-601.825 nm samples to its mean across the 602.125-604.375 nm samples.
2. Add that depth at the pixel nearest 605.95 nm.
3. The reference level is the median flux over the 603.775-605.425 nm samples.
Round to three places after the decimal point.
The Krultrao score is -0.068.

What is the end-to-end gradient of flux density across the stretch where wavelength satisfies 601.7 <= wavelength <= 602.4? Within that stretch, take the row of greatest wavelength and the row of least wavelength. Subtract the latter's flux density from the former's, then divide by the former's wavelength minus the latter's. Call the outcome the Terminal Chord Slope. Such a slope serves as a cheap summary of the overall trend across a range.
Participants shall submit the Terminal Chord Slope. -1.0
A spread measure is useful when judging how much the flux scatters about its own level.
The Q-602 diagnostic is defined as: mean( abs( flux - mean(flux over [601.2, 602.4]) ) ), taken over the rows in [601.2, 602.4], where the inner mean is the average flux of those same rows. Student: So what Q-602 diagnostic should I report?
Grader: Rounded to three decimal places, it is 0.318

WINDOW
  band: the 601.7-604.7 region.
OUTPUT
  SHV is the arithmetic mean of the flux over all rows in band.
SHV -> 12.66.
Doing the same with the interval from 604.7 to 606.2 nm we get 12.60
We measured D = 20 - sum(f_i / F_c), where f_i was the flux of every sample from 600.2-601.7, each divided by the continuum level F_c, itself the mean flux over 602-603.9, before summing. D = 10.35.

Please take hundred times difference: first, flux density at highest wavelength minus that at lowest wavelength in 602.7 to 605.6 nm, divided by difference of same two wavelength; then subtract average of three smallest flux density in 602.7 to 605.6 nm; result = -1220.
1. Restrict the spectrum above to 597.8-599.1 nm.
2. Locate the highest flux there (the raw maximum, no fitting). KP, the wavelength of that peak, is 599.05 nm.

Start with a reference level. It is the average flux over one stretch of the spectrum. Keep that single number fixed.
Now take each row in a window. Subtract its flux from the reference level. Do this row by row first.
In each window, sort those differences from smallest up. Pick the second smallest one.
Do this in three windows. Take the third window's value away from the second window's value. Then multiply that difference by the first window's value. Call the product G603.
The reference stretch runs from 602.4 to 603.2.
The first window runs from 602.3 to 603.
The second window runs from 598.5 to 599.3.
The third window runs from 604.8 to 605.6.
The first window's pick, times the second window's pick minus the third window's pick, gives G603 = 0.10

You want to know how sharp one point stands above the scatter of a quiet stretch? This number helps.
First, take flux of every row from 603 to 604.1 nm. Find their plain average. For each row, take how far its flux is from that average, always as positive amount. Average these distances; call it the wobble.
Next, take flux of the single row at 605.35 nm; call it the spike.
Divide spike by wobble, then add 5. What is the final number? 79.7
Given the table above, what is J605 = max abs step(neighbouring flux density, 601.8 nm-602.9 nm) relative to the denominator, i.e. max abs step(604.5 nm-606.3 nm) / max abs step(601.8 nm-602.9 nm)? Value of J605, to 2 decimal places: 1.06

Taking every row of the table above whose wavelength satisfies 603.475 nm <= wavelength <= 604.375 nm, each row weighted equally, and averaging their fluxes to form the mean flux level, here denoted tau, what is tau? 12.6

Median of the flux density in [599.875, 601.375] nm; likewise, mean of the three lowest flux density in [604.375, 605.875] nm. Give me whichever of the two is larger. 12.52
